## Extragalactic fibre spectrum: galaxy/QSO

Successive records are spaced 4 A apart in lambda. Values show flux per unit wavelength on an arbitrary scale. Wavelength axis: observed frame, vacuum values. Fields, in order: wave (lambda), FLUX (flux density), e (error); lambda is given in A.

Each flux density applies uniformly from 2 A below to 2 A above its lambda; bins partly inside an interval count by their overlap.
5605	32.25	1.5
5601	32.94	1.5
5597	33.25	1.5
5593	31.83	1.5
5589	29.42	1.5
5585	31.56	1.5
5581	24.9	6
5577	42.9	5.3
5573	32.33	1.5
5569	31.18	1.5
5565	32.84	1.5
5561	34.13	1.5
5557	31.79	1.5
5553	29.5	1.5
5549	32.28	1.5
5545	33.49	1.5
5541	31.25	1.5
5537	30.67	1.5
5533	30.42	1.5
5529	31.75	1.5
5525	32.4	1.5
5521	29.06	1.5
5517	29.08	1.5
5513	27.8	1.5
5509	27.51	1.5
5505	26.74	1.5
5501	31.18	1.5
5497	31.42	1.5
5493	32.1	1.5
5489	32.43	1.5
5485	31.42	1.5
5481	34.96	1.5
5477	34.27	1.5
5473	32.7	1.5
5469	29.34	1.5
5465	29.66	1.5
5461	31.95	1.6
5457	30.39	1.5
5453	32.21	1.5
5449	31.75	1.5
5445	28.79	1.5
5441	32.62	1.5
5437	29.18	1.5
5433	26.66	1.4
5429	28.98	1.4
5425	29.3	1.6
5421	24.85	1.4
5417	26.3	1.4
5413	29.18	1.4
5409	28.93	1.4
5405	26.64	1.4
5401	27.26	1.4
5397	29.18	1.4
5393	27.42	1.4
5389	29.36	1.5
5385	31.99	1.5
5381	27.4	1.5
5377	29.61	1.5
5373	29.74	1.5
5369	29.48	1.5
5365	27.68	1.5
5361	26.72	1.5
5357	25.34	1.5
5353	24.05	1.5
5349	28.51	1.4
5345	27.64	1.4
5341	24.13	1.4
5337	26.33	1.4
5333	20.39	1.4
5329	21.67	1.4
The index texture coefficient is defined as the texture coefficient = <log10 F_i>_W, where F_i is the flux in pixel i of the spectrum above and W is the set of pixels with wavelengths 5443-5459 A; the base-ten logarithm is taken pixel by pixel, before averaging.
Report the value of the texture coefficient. 1.49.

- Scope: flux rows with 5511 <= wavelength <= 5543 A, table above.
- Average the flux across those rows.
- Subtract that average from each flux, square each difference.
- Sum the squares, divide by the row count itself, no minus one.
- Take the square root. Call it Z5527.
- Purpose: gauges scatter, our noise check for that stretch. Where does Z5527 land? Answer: 1.5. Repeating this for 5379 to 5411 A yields 1.6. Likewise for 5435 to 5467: 1.4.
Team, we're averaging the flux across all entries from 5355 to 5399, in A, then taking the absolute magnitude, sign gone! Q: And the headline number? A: 29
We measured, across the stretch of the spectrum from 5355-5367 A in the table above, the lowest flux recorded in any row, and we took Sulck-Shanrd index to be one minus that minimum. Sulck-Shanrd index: -24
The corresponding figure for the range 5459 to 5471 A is -28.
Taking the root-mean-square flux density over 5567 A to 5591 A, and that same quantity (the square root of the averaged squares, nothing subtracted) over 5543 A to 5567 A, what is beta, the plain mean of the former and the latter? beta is 32.4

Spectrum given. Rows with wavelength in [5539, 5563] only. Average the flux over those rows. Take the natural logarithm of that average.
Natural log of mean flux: 3.47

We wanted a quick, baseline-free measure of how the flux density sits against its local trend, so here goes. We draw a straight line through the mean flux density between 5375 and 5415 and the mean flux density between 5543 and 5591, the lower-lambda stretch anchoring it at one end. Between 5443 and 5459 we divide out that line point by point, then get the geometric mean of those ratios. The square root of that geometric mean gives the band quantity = 1.02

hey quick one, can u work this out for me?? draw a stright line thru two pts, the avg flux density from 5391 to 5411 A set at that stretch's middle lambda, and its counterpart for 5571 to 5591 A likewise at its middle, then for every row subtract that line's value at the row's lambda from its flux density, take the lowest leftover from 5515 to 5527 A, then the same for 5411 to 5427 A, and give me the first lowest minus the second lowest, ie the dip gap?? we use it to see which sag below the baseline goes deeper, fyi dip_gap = 1.8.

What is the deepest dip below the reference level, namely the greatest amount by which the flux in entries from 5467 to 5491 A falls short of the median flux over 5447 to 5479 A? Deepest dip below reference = 2.5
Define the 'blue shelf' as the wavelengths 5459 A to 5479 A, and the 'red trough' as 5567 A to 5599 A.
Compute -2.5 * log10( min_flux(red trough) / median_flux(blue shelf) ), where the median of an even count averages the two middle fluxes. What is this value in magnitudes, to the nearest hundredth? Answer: 0.27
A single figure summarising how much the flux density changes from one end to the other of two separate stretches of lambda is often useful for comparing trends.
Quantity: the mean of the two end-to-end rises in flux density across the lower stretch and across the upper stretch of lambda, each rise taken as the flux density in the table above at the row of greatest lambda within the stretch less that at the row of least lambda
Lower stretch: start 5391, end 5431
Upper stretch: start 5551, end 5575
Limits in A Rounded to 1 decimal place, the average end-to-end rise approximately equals 2.2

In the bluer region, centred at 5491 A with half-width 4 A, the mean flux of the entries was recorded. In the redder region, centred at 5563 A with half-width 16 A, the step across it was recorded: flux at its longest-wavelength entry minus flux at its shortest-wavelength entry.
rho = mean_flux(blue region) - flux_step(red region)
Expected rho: 22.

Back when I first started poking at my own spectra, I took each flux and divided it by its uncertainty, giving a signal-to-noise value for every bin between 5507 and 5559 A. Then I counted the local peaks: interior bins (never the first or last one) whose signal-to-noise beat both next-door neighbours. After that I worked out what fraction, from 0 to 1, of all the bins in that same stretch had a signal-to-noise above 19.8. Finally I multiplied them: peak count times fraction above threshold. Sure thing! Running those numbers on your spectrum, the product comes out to 1.8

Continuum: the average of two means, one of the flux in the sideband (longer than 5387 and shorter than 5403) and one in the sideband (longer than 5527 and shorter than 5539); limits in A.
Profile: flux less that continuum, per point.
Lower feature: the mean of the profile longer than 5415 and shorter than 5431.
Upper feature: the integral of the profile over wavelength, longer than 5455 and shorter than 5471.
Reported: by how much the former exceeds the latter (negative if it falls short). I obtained -14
